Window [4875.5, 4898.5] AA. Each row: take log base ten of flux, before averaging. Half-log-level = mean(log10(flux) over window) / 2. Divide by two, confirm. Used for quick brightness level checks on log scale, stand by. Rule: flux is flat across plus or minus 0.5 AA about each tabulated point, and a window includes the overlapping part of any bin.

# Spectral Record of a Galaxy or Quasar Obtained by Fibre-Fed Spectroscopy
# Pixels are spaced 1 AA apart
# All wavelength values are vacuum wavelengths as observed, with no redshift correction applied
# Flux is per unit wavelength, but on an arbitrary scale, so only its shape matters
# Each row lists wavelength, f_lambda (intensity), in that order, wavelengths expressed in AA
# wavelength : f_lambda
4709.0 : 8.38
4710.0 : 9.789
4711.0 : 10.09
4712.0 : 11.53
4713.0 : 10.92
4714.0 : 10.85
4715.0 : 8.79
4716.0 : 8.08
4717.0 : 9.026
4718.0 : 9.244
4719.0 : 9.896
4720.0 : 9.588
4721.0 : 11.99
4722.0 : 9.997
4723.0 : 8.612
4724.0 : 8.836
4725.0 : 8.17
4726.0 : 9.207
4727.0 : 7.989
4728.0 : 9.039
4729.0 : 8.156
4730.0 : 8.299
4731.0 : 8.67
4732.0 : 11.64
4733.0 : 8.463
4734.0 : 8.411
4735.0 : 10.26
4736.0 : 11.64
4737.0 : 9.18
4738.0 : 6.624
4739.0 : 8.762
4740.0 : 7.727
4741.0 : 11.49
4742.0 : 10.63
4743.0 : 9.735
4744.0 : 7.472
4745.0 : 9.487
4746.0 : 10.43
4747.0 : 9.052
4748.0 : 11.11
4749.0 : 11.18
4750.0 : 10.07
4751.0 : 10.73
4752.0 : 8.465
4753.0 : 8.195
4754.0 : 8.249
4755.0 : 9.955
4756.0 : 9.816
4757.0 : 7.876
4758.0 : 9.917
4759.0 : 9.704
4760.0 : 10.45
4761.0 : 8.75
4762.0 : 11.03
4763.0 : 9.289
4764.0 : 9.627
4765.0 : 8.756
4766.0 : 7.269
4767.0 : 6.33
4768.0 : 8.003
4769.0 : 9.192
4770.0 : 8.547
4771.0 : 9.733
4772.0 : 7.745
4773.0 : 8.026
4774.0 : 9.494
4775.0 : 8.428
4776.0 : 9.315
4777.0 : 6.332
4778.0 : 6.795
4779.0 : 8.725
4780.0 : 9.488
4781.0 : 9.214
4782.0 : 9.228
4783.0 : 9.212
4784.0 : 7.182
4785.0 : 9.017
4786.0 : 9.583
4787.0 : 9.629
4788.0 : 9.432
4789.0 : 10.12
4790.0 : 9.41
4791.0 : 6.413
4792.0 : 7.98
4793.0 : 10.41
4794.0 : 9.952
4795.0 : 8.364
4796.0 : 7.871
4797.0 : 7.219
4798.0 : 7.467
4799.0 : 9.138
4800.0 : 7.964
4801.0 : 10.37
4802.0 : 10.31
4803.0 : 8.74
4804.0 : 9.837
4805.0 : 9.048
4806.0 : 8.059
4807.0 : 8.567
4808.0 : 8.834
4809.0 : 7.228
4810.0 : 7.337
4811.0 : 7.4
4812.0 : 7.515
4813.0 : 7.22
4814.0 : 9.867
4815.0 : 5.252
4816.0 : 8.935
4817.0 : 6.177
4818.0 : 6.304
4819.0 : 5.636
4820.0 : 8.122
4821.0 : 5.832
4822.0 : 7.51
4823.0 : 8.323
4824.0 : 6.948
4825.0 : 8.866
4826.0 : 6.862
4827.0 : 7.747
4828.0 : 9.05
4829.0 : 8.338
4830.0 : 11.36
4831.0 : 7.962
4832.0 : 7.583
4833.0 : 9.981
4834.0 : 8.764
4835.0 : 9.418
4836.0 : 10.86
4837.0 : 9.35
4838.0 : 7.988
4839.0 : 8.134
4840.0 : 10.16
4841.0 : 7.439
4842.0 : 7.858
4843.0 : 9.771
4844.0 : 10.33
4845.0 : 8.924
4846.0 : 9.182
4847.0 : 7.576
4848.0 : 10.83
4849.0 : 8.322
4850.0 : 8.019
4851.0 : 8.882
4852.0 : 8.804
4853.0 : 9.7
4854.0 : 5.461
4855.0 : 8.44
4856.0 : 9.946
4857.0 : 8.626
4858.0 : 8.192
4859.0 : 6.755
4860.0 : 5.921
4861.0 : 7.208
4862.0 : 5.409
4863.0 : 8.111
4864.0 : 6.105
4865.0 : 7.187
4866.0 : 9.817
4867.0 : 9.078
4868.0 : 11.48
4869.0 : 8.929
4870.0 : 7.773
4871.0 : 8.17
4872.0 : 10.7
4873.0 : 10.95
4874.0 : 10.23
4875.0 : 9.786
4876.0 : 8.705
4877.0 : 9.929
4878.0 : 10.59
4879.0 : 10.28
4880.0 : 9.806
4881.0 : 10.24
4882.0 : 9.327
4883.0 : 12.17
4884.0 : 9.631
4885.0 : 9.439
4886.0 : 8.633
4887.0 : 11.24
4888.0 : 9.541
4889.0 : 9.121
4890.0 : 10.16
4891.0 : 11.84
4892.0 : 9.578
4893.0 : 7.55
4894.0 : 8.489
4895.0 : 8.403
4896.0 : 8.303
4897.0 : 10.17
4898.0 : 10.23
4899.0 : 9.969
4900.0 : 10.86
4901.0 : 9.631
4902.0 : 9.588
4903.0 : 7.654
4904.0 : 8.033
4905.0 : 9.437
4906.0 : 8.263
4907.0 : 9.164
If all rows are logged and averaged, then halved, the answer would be 0.492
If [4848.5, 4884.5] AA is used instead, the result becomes 0.470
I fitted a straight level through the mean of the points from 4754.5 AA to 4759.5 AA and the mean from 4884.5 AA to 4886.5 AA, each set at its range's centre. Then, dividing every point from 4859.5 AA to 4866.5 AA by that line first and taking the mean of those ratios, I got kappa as 0.78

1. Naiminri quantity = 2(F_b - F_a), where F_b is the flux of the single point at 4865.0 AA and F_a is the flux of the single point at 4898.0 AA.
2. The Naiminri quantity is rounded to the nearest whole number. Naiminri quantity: -6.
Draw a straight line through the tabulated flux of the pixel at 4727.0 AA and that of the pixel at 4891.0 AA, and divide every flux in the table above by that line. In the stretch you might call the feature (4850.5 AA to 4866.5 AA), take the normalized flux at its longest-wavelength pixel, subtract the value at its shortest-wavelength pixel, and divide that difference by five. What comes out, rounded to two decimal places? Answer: 0.01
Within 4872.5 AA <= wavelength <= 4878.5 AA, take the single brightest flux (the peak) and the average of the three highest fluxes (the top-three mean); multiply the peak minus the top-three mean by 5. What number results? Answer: 1.8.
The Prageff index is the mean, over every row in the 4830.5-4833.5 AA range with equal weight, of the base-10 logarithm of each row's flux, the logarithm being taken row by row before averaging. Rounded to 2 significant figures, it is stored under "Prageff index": 0.93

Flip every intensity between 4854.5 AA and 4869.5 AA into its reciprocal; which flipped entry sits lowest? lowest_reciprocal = 0.087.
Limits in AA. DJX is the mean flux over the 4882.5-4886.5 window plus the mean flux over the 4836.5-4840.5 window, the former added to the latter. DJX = 18.9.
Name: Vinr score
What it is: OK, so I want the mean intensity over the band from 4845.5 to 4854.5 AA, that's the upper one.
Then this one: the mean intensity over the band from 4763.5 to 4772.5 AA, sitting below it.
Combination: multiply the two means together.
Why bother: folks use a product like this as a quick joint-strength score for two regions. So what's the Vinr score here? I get 71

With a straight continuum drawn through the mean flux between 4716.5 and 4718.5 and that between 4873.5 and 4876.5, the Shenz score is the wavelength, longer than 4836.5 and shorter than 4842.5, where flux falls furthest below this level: 4841.0 AA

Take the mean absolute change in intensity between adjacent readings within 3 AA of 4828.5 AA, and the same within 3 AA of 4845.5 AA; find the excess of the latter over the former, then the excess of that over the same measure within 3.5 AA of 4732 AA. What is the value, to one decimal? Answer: -1.9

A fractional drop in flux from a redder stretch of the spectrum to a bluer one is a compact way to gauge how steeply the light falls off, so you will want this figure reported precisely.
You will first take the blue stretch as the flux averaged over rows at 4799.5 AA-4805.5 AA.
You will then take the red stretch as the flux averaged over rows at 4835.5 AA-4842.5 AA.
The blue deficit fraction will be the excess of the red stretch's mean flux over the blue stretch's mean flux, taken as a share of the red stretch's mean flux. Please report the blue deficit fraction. -0.06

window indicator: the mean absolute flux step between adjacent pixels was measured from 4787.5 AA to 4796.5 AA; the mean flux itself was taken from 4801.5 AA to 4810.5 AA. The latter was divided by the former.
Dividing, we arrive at 6.3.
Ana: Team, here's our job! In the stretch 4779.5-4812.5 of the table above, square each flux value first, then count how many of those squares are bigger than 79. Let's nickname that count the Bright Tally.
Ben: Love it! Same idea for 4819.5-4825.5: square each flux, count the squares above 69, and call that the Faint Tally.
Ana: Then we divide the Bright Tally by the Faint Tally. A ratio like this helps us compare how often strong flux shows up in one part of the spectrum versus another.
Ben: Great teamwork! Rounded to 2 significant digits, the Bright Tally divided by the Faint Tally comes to 8.5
